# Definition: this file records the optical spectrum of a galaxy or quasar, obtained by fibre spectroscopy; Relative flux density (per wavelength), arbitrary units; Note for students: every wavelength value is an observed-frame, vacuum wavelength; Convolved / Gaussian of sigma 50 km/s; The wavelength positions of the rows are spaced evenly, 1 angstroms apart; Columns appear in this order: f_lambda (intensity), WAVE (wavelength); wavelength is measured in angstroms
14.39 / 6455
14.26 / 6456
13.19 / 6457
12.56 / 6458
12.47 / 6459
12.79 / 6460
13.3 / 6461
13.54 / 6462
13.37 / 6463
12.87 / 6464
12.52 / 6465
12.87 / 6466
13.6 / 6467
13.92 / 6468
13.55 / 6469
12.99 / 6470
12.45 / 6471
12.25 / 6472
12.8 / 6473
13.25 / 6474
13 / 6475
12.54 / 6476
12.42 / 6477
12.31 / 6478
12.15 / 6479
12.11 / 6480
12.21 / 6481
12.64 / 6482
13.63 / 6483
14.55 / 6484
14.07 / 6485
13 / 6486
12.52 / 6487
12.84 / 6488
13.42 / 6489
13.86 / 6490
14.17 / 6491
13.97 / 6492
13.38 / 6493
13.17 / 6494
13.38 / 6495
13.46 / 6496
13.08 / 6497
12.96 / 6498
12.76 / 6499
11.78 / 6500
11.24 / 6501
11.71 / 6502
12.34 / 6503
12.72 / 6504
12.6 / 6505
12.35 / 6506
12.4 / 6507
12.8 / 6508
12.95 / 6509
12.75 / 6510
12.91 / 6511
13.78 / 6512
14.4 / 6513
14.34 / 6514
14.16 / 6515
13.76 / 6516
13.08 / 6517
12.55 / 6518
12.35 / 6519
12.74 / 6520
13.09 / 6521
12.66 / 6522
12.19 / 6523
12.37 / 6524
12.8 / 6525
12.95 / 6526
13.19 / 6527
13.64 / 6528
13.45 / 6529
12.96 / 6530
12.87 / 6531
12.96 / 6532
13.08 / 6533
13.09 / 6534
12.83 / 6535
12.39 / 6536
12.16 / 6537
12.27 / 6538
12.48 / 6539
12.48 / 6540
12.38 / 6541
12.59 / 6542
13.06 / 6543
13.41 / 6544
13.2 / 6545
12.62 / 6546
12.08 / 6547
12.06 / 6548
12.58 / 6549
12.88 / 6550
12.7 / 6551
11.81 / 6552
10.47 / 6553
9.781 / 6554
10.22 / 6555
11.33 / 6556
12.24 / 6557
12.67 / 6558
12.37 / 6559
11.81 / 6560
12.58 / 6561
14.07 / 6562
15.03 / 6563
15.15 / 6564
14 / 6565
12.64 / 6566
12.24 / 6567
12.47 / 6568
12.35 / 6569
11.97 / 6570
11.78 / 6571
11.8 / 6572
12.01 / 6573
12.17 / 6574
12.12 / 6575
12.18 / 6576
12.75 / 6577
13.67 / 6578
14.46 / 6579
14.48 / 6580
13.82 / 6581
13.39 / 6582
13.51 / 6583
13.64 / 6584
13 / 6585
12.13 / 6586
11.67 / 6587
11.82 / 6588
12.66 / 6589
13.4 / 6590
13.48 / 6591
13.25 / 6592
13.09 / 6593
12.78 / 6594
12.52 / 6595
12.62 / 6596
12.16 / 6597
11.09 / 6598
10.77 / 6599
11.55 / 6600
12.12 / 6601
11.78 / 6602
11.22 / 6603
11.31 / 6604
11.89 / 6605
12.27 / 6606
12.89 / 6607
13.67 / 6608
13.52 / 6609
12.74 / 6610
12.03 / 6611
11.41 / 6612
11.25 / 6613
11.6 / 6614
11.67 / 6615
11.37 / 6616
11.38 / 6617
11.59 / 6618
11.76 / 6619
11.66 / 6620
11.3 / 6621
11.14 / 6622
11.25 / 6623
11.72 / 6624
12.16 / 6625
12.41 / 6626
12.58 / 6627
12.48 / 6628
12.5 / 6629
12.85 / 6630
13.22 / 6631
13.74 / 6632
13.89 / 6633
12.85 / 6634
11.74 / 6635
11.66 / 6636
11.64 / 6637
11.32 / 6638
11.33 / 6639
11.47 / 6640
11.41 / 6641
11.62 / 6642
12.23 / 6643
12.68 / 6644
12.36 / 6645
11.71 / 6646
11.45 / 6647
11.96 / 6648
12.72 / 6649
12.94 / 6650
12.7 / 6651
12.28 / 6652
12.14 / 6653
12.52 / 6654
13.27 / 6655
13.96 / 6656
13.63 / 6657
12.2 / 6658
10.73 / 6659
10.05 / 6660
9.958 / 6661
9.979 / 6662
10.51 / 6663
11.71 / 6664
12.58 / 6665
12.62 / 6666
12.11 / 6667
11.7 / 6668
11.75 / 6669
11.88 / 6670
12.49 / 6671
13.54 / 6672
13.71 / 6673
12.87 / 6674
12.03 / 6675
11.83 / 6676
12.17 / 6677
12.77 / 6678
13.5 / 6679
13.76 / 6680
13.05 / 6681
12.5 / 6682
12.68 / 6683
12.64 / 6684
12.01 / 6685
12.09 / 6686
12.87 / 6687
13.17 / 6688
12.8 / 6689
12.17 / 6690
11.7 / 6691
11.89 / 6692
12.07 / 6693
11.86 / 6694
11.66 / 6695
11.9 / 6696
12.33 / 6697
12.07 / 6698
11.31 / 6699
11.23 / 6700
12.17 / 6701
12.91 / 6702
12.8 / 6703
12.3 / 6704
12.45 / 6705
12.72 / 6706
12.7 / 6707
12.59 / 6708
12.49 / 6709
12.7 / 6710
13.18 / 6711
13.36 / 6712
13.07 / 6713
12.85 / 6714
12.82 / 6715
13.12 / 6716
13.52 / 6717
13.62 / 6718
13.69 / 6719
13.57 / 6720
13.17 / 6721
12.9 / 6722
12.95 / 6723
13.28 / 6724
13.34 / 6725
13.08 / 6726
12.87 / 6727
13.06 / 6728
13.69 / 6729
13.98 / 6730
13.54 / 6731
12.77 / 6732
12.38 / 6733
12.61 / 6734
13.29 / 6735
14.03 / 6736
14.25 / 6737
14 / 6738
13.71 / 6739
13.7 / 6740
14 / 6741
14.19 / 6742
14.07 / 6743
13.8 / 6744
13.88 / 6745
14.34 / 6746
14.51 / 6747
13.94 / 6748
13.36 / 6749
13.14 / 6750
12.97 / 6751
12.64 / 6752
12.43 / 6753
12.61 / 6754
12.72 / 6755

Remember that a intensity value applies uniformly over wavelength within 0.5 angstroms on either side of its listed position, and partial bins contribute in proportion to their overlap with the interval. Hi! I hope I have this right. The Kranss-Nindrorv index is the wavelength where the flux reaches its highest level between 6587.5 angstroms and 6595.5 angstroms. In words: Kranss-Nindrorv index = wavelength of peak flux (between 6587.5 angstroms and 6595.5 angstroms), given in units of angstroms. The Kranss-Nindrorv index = 6591 angstroms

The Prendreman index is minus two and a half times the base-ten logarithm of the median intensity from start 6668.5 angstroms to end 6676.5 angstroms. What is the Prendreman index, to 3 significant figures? -2.72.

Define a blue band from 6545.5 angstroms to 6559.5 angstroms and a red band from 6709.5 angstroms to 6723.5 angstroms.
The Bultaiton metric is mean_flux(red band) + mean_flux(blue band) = 25.0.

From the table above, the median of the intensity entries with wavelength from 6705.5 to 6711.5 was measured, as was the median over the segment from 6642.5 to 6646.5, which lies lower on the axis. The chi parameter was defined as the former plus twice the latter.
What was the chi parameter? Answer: 37.3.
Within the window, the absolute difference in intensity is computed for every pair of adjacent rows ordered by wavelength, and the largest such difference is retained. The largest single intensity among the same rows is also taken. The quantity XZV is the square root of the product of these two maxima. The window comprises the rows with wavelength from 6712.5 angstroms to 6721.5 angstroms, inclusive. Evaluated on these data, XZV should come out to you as 2.3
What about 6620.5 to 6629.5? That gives 2.4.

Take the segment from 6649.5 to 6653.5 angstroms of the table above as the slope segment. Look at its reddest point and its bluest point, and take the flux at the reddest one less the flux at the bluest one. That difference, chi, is -0.8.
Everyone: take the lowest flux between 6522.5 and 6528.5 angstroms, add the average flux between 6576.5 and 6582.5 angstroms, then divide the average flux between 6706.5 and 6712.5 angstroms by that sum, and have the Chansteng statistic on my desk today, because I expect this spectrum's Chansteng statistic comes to 0.495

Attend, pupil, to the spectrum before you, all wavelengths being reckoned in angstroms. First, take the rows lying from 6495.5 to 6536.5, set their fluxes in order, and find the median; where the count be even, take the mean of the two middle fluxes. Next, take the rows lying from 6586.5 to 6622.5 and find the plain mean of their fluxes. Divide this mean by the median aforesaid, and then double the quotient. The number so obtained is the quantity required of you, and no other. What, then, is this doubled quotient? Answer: 1.88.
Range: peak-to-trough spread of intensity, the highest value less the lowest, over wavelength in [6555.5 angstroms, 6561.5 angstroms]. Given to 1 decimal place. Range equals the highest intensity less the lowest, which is 1.3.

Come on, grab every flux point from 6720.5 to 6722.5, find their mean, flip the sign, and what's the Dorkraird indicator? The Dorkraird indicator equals -13.0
